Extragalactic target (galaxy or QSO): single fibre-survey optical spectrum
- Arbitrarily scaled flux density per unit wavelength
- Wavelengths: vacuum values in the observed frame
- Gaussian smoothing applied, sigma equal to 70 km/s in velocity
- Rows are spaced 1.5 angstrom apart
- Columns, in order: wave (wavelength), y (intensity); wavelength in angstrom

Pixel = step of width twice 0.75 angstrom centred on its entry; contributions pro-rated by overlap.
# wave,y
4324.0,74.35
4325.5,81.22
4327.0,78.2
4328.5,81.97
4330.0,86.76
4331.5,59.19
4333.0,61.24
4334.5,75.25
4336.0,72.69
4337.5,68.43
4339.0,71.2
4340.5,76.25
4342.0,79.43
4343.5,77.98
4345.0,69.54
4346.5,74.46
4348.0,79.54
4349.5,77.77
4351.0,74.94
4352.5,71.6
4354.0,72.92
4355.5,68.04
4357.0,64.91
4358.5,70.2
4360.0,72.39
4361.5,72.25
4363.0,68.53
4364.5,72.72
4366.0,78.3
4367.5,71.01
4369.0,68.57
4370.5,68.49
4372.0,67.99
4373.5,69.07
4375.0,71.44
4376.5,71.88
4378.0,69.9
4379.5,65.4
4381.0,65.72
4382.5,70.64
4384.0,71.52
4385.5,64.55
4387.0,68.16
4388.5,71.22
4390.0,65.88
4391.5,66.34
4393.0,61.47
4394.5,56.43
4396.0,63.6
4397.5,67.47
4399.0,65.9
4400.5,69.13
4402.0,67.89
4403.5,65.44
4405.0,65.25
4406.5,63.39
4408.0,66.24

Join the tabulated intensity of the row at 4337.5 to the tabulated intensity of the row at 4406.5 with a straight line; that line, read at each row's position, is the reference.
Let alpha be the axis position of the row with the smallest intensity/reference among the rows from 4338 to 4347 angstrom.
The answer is 4345.0 angstrom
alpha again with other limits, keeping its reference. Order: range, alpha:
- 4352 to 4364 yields 4357.0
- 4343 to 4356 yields 4355.5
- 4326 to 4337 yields 4331.5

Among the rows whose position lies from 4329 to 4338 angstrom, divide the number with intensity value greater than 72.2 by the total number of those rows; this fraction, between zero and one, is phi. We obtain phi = 0.50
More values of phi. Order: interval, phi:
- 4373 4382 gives 0.00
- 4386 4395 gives 0.00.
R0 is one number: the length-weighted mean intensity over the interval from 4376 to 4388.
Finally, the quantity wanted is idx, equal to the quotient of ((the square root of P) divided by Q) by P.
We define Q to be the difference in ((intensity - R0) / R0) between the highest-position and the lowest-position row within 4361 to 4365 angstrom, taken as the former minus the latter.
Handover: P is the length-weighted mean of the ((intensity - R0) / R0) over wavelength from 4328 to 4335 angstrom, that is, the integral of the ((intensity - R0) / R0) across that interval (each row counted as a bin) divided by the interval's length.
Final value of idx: 601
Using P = 0.059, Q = 0.01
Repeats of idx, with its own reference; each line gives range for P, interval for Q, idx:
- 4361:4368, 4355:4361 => 64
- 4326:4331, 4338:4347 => 49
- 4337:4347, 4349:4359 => -32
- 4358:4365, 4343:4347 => -97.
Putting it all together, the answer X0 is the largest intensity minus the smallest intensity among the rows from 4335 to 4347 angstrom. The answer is 11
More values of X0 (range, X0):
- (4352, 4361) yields 8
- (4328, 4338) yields 28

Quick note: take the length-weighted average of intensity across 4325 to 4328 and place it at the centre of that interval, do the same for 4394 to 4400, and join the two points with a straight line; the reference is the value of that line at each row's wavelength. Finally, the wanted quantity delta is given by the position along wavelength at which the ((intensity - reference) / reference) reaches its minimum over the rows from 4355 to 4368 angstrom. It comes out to 4357.0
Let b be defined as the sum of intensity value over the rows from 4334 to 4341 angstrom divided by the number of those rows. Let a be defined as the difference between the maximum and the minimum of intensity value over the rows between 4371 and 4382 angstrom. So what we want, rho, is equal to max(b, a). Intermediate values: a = 6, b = 73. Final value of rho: 72.8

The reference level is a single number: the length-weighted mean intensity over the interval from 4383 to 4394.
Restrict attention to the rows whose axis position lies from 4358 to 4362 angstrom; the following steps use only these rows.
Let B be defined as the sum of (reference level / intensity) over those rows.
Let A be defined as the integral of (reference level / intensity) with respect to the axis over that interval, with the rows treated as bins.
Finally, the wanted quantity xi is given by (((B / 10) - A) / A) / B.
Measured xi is -0.330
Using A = 3.7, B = 2.80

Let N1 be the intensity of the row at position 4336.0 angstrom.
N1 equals 72.69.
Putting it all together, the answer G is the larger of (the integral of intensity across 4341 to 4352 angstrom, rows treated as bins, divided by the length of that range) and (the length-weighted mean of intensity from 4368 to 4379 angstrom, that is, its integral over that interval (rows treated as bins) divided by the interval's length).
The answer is 76.1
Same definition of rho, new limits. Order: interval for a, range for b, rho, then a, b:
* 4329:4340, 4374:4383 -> 69.2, 28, 69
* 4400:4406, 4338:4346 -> 74.9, 4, 75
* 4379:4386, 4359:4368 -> 72.5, 7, 73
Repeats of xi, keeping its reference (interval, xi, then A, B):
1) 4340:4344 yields -0.359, 3.4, 2.58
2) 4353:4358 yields -0.321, 4.9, 2.93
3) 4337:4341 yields -0.331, 3.7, 2.79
